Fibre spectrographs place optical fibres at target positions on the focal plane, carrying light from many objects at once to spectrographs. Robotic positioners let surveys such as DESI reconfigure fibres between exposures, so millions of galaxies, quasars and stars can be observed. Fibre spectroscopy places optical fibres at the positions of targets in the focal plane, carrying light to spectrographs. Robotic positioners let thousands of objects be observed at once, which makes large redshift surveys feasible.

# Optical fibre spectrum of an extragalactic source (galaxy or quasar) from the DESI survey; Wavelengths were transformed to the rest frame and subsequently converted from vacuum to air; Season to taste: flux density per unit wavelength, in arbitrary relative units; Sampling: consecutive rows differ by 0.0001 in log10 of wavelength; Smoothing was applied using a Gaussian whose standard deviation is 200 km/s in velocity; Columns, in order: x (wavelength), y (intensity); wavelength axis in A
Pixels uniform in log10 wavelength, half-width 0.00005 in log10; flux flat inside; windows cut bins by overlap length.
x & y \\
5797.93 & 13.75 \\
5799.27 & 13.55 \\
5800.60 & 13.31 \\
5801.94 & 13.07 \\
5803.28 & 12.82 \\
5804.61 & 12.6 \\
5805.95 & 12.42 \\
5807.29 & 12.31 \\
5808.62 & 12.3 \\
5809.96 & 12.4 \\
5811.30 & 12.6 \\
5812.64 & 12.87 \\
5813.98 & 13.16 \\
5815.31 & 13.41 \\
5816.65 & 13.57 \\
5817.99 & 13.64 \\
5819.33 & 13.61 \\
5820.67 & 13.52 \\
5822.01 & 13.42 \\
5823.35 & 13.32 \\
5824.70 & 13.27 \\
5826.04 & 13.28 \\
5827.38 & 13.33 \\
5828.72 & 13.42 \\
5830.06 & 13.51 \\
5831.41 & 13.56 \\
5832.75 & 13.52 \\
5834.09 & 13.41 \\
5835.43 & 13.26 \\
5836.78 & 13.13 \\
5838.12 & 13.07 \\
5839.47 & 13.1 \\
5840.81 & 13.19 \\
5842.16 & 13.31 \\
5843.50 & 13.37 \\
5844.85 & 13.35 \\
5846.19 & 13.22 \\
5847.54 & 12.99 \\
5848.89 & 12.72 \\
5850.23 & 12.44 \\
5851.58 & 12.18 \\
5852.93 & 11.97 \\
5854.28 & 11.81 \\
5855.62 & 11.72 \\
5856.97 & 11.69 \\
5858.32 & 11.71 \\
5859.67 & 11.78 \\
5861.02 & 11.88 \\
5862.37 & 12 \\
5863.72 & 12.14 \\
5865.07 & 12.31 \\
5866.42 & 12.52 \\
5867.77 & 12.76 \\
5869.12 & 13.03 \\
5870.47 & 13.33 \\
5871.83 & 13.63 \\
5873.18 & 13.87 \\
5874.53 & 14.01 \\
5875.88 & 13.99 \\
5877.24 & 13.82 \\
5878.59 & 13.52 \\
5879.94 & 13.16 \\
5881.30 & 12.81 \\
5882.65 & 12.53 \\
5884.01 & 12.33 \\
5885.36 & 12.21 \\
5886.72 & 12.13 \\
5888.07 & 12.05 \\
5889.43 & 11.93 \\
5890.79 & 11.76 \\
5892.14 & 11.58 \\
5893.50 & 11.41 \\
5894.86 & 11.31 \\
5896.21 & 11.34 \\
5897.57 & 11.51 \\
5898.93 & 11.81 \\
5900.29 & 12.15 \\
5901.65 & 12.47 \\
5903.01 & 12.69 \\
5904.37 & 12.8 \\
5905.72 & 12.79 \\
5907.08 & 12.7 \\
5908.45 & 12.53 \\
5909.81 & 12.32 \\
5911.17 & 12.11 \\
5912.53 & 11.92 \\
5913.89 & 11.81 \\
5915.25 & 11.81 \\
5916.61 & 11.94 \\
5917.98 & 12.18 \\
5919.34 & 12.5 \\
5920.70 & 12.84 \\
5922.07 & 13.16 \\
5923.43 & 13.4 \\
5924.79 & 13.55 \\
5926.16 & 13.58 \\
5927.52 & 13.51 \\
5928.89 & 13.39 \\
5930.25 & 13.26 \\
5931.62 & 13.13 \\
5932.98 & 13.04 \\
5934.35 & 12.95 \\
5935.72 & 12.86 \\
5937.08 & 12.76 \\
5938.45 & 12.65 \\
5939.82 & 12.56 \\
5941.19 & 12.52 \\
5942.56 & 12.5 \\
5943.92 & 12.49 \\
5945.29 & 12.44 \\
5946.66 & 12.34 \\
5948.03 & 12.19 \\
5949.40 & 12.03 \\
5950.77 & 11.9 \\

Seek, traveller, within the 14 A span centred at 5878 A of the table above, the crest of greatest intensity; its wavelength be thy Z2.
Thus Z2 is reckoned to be 5874.53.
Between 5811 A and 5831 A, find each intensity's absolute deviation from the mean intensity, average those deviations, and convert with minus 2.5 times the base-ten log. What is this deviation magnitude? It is 1.8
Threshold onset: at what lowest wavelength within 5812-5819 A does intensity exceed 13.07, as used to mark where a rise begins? 5813.98 A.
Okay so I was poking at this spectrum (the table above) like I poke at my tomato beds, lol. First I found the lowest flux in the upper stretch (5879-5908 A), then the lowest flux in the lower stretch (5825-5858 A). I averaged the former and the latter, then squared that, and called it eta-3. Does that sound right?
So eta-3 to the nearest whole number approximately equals 132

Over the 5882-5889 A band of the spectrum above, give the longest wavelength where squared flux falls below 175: 5888.07 A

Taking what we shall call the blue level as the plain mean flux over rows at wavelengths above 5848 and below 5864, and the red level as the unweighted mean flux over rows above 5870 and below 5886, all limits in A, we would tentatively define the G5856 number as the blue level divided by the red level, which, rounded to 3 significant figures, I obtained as 0.905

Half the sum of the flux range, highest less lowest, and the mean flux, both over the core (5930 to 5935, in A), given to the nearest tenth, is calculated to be 6.7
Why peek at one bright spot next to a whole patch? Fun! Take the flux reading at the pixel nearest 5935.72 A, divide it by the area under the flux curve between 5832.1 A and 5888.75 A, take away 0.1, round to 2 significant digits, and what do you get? -0.082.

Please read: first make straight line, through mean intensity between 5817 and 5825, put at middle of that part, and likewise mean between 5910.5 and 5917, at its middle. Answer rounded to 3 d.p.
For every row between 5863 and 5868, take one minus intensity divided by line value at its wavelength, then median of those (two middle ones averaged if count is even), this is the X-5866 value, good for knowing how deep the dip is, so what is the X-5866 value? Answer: 0.024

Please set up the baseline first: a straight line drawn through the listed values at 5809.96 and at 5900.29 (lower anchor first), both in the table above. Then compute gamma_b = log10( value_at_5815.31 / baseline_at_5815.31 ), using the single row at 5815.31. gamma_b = 0.035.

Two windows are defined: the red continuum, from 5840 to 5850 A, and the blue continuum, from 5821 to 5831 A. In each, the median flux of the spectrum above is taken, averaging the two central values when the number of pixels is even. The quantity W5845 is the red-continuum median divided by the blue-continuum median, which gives 0.99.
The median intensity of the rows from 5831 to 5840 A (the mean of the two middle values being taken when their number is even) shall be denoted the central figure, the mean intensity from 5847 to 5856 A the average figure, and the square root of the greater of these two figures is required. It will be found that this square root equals 3.64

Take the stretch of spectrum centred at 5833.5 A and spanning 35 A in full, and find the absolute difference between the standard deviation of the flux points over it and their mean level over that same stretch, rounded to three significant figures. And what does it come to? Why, 13.0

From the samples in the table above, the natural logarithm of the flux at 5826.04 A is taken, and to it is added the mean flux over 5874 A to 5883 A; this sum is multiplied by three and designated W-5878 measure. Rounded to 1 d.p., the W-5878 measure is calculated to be 48.0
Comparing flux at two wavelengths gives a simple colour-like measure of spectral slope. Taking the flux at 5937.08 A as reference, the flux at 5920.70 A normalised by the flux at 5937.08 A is 1.01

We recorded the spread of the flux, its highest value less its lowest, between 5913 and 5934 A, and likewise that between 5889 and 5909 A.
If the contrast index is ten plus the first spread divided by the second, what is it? 11.2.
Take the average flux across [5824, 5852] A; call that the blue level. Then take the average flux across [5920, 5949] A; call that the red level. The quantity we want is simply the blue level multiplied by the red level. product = 170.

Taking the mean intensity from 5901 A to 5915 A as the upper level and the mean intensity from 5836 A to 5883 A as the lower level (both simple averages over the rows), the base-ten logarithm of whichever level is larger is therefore 1.107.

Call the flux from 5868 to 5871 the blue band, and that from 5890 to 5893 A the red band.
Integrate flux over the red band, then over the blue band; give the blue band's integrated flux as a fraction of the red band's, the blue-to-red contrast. 1.13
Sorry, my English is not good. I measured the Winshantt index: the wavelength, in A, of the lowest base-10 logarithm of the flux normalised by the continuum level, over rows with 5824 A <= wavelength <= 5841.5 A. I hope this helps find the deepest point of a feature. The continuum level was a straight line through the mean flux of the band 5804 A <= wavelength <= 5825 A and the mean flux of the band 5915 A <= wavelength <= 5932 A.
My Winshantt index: 5838.12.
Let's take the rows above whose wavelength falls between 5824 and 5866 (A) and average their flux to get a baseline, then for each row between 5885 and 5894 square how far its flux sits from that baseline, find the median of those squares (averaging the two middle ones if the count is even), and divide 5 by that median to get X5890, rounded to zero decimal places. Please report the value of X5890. 7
